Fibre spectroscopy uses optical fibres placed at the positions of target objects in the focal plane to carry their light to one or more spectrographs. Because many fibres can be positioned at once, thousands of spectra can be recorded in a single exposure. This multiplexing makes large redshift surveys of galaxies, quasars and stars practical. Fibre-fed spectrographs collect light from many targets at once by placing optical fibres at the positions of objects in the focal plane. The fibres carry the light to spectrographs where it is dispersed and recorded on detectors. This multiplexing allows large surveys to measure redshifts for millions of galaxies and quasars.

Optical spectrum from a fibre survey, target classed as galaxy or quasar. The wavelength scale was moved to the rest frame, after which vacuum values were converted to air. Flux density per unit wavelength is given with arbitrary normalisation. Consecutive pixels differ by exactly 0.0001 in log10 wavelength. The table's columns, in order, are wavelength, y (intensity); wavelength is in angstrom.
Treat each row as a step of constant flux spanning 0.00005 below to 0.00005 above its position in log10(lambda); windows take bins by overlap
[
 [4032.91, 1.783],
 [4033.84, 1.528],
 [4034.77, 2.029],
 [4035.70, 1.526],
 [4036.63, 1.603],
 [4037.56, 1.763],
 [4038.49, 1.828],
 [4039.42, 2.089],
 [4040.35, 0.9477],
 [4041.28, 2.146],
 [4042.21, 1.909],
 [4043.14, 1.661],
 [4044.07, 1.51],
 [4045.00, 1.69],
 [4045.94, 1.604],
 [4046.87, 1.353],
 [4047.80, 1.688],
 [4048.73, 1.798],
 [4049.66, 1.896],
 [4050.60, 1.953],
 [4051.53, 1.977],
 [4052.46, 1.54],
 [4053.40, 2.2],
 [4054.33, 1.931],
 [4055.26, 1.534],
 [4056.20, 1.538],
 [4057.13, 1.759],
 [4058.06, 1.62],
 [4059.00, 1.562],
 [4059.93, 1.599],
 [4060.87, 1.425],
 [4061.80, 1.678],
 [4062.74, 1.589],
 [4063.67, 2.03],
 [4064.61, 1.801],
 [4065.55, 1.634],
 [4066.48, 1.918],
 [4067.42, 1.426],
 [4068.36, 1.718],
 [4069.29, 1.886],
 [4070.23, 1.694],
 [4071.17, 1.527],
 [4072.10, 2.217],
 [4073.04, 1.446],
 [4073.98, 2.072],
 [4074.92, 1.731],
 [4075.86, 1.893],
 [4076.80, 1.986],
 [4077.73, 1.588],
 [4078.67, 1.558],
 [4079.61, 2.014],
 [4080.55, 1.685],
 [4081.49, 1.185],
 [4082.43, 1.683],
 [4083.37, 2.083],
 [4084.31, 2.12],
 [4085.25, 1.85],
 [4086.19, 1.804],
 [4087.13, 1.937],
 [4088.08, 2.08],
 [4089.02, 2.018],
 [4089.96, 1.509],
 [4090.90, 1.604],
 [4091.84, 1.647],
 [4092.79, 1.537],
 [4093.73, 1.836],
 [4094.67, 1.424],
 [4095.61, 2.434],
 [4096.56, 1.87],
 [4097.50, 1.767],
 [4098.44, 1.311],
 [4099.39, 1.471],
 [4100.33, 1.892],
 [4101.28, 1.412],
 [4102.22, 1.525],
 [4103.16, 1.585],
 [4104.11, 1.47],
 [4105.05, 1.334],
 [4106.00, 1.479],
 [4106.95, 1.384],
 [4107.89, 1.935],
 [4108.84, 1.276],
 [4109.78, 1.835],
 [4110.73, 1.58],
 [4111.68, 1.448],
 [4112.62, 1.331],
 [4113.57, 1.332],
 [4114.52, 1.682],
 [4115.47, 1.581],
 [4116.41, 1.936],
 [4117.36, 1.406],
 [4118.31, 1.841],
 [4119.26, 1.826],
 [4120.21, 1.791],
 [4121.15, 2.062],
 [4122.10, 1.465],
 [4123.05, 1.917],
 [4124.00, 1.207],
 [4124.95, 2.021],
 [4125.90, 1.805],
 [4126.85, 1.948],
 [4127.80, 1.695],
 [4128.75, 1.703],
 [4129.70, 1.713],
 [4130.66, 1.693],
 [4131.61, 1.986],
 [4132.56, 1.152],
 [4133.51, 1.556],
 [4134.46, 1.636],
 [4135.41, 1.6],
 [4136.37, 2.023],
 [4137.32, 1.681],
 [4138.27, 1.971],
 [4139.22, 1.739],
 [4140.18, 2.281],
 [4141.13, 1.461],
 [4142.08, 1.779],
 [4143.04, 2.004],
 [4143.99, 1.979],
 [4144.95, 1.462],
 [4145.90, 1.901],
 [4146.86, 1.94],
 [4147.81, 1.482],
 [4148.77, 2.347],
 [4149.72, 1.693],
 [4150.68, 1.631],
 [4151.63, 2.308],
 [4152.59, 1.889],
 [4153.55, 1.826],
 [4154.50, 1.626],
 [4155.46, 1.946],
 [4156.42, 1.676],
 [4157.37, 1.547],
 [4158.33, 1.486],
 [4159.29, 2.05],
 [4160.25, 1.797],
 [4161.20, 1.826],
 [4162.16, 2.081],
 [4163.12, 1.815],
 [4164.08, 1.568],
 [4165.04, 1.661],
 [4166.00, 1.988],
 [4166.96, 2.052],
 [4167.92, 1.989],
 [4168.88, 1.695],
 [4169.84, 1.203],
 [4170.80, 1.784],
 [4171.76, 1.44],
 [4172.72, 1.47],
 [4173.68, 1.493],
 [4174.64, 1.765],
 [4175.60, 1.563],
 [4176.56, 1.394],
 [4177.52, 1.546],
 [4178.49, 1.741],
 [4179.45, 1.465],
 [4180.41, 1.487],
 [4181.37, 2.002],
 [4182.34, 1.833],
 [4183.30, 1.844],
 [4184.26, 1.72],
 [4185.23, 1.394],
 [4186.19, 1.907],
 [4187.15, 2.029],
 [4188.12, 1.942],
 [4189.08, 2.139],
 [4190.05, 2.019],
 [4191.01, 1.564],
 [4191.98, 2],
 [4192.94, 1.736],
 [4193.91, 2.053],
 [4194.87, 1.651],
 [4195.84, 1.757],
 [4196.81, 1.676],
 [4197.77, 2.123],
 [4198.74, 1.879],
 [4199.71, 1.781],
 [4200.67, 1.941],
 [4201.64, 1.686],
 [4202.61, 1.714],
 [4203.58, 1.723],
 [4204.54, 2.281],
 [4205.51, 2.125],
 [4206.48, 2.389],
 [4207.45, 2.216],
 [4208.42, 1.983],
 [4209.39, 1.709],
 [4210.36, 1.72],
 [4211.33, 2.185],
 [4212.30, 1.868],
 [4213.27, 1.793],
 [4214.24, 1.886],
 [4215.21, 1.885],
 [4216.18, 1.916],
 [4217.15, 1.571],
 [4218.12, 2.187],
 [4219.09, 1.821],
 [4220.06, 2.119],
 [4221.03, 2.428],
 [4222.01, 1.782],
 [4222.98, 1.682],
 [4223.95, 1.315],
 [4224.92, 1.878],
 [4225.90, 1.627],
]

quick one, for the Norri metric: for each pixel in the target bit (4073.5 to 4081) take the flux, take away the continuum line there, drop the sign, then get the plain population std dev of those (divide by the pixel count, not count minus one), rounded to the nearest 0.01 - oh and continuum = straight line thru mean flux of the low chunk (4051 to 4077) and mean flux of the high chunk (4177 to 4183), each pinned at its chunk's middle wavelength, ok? 0.10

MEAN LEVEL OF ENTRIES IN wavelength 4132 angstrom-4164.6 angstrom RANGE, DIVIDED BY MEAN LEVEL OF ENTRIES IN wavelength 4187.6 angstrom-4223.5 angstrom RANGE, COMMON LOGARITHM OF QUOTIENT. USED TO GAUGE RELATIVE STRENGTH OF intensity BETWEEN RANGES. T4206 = -0.030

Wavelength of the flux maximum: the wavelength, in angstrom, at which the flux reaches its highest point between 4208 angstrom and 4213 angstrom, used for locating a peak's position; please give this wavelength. 4211.33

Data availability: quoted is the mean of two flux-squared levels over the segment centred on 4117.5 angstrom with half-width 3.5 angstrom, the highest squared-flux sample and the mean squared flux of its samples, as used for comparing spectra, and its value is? 3.4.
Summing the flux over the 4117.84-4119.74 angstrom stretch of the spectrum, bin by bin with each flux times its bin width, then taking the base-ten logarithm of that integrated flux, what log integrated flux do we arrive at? 0.541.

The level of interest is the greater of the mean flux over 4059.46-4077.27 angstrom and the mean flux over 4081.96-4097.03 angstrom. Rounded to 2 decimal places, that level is 1.84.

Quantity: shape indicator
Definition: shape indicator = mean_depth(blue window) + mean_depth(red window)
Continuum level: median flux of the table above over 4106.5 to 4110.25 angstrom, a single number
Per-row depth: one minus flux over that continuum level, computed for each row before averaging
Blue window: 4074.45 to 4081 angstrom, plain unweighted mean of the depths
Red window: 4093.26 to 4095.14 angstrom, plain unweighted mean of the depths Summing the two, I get -0.12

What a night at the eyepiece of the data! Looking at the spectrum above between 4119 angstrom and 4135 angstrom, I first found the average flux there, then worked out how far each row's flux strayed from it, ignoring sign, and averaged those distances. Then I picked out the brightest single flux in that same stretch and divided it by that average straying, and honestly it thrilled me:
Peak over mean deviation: 10.8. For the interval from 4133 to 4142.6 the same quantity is 11.8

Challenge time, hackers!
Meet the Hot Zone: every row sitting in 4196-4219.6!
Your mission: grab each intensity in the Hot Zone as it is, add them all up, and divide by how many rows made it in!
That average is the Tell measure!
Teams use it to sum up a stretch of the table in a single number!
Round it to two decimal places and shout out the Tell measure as 1.92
